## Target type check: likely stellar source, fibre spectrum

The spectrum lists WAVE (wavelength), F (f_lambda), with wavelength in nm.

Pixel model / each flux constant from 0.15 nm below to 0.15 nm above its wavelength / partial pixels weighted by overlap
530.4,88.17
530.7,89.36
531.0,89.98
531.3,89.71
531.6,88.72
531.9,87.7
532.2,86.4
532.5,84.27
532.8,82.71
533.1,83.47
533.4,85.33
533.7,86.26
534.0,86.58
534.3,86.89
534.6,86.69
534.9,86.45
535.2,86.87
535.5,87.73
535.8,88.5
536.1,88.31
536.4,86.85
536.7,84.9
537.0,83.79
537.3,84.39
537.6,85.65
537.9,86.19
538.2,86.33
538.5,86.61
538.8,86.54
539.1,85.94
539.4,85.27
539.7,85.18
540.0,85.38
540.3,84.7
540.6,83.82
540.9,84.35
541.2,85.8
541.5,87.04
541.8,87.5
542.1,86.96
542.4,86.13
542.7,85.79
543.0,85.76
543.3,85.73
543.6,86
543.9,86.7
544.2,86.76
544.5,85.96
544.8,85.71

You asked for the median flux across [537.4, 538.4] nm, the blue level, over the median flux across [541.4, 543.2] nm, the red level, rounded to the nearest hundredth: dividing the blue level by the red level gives 1.00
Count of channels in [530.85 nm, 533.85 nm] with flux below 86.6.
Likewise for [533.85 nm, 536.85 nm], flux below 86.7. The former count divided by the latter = 1.5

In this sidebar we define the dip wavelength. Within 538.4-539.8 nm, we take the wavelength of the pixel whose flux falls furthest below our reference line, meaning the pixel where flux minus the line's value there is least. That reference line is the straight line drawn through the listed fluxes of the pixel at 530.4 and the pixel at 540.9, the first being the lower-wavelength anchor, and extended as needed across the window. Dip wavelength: 539.4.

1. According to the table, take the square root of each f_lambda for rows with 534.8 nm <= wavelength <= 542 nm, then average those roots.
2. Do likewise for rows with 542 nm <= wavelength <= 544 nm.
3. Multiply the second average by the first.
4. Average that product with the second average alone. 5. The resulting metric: 47.7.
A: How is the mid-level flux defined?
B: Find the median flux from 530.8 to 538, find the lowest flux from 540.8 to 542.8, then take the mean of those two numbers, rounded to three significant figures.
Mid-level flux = 85.4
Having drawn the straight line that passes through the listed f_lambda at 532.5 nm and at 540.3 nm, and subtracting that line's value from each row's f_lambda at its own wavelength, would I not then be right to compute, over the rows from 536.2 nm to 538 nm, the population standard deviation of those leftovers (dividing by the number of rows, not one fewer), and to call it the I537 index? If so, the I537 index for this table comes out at 1.0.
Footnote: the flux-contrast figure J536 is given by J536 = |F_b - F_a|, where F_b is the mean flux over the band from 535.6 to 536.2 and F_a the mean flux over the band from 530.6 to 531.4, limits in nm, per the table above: 1.3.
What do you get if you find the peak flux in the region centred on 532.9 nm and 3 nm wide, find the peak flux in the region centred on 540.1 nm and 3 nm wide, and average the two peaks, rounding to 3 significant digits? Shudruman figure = 87.9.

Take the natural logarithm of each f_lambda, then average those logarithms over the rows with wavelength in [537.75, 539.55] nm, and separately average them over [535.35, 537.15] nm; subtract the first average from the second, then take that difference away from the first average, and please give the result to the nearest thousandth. 4.450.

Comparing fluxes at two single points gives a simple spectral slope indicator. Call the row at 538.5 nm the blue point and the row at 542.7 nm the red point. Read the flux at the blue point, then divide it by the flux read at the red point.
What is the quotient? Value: 1.01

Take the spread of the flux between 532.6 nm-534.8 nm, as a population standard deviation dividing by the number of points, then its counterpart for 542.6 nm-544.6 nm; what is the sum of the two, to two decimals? 1.97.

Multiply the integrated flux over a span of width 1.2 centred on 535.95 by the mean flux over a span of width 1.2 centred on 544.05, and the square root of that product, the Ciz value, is 95.4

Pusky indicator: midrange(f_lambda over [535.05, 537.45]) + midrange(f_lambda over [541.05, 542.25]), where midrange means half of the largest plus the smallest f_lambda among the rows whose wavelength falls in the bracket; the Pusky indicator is 173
